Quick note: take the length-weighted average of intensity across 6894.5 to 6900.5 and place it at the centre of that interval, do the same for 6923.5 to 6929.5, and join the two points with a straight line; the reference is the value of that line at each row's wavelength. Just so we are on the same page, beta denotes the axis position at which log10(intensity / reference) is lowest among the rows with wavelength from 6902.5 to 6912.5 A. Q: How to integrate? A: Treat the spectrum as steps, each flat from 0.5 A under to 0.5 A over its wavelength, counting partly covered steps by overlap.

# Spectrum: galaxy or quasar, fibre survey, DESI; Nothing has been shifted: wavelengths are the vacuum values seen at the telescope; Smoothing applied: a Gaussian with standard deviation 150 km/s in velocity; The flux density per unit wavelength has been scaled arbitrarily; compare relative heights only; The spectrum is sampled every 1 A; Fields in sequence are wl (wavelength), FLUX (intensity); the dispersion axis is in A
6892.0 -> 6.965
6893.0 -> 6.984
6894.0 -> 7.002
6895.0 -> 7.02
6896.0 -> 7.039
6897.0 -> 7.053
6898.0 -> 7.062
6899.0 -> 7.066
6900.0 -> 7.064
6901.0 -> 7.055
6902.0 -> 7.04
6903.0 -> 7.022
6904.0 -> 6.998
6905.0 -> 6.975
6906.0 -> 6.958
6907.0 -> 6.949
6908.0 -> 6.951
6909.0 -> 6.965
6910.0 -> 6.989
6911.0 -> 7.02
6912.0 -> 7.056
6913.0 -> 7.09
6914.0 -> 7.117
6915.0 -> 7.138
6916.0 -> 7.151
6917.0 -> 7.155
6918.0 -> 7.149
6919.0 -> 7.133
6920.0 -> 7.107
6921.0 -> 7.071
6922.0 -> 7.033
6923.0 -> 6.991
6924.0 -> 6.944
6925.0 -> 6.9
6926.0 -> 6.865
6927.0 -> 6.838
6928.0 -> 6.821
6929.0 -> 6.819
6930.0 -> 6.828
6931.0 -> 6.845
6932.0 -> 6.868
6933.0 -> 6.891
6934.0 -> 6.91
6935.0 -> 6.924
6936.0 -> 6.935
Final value 6907.0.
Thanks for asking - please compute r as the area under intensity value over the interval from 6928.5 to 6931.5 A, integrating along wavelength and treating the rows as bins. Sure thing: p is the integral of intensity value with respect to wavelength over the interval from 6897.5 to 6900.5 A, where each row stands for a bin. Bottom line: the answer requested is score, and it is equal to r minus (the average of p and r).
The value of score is -0.35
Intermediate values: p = 21.2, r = 20.5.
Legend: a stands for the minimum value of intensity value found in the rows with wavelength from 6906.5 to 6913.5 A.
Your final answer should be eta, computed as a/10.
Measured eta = 0.695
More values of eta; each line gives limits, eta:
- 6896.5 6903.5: 0.702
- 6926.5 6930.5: 0.682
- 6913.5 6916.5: 0.712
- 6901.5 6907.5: 0.695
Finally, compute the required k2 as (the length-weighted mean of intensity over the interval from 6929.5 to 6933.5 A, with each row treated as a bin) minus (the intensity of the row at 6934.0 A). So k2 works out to -0.05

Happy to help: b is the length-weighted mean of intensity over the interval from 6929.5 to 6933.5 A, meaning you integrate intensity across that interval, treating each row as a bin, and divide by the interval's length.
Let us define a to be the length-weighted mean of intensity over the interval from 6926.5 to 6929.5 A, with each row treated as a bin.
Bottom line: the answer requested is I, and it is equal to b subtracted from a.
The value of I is -0.03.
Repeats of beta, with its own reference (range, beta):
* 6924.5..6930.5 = 6928.0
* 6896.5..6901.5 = 6897.0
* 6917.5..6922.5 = 6922.0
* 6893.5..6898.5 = 6894.0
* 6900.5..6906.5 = 6906.0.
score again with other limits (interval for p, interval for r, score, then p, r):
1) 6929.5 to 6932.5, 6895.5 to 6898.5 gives 0.31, 20.5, 21.2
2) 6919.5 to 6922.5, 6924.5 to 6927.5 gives -0.30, 21.2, 20.6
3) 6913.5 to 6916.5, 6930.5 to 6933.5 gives -0.40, 21.4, 20.6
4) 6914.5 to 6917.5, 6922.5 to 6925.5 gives -0.30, 21.4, 20.8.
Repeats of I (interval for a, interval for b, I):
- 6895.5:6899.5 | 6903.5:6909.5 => 0.09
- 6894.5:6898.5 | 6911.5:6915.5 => -0.06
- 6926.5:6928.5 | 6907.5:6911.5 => -0.15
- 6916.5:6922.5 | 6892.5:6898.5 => 0.08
